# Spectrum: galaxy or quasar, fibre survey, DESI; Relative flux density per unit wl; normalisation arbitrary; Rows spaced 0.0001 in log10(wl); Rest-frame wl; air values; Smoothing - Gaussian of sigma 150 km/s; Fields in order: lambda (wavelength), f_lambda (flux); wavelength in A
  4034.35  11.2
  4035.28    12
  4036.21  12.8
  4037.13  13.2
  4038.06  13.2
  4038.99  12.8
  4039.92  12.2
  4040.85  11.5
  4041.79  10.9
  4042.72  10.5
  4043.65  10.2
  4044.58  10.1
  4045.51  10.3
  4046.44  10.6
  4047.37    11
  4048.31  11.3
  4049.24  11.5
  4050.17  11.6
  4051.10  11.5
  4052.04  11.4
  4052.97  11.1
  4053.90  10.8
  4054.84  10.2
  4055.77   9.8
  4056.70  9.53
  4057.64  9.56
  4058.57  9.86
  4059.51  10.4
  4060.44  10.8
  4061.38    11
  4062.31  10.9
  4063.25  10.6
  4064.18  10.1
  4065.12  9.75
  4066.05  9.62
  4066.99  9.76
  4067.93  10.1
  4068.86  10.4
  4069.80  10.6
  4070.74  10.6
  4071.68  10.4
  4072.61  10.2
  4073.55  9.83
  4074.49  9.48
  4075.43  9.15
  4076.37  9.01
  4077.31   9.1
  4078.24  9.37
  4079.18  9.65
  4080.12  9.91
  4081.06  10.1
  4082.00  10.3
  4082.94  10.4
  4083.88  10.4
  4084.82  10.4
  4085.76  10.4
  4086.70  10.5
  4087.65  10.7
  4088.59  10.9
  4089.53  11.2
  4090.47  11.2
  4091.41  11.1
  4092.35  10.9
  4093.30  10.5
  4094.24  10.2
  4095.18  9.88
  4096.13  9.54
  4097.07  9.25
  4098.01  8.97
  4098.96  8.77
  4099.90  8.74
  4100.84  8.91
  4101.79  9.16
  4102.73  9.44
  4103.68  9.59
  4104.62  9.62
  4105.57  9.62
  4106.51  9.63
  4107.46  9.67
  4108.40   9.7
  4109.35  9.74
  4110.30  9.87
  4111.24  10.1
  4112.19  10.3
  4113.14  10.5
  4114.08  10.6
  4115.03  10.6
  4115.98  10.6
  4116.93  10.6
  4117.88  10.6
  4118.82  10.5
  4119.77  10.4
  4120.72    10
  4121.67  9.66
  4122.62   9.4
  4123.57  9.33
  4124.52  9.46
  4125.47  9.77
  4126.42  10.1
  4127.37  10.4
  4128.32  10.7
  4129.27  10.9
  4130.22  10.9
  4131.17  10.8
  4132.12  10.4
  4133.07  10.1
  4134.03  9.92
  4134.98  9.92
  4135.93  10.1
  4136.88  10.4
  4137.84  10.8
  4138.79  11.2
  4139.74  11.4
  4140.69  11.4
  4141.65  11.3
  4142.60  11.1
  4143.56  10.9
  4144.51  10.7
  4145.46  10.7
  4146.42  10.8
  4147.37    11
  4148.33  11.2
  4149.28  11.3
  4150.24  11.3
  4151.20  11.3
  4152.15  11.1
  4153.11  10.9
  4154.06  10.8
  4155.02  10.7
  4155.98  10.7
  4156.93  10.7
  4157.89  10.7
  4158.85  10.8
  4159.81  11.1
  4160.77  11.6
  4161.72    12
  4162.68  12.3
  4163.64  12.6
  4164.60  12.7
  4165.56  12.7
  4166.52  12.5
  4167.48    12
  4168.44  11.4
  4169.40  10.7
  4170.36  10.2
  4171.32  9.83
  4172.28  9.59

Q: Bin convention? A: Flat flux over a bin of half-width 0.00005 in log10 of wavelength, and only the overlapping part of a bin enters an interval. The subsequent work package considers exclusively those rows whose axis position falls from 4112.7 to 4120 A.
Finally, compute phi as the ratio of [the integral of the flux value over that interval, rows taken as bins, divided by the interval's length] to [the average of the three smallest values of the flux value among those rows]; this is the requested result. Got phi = 1.009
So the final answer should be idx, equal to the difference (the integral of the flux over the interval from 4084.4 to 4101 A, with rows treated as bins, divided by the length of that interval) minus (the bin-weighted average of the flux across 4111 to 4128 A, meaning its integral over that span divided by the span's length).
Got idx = 0.0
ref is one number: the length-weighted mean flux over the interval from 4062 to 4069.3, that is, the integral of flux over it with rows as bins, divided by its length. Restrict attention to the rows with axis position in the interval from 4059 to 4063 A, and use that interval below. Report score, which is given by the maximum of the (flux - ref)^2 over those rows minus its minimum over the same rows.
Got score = 0.67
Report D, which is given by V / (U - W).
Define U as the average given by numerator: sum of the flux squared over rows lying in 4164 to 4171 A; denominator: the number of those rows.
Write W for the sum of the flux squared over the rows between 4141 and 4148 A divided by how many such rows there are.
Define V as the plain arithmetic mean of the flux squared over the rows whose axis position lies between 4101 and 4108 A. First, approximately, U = 139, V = 91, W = 119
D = 5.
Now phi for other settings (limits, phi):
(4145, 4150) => 1.016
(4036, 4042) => 1.077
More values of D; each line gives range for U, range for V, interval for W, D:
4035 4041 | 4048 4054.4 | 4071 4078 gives 2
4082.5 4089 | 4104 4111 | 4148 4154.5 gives -7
